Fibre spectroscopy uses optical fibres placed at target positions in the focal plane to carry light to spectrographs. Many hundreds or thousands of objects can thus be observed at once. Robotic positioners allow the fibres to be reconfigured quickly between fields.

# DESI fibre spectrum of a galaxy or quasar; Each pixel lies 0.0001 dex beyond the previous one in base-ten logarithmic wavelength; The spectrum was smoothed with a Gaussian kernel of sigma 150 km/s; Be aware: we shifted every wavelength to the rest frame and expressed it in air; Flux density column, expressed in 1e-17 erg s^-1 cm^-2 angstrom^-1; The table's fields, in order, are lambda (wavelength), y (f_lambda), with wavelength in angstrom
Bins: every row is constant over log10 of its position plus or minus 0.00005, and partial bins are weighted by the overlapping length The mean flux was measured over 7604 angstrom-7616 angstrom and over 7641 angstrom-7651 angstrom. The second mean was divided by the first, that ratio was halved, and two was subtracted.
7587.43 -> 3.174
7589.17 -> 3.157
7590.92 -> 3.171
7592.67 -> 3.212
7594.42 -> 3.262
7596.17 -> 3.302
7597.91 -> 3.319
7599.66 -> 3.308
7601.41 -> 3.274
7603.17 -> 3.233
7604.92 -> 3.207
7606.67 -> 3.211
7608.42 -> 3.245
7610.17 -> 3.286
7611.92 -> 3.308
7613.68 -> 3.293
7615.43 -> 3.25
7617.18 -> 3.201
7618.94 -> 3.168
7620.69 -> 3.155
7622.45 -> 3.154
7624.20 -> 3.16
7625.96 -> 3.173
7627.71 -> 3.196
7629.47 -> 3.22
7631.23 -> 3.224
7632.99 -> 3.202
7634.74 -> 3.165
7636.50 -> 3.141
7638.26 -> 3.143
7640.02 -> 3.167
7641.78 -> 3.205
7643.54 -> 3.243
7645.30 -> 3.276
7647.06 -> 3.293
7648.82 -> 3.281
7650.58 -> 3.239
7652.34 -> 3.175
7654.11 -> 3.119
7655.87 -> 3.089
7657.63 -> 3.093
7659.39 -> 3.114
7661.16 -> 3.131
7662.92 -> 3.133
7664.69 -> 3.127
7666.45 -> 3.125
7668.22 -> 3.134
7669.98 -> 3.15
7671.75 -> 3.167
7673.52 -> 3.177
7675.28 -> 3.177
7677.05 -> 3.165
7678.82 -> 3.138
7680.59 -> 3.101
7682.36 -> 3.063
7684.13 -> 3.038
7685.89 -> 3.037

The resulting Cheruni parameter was -1.50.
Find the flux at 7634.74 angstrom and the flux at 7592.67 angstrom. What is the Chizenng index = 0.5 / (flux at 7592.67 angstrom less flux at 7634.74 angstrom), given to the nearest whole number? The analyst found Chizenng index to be 11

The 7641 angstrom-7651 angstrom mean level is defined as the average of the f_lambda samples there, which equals 3.26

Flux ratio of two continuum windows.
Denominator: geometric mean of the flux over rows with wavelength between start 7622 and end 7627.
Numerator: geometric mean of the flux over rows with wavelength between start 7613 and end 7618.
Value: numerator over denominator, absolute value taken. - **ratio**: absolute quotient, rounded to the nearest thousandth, 1.027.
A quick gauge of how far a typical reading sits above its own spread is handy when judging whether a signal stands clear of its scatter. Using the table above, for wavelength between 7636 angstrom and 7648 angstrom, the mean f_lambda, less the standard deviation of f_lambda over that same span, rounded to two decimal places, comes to 3.15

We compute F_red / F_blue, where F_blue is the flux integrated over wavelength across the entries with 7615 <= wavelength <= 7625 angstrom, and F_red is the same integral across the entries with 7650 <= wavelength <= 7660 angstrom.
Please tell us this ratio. 0.99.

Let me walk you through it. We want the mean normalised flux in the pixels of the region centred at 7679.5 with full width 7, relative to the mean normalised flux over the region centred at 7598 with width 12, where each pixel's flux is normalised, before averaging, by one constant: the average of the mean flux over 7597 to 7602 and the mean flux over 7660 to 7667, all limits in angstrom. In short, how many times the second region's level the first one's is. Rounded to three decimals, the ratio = 0.952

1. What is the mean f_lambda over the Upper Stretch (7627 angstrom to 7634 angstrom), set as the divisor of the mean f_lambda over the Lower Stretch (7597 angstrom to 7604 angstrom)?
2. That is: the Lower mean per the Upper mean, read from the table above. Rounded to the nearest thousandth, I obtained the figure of 1.023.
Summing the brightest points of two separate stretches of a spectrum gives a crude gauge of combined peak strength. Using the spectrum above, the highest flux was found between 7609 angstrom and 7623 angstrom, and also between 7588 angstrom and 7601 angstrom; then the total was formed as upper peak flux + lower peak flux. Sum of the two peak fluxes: 6.63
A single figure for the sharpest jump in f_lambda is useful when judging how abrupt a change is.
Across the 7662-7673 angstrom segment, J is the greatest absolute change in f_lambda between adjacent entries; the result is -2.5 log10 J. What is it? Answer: 4.4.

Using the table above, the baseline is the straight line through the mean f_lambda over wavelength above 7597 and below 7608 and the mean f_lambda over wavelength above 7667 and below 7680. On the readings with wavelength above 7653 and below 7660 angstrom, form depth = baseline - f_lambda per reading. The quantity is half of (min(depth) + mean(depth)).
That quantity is 0.07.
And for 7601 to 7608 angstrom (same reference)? 0.01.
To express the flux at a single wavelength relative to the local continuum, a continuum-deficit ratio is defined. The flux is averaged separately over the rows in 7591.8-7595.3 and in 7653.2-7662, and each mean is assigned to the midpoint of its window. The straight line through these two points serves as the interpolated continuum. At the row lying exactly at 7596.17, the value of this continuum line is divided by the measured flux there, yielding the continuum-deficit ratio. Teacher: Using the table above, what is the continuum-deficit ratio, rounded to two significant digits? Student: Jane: 0.98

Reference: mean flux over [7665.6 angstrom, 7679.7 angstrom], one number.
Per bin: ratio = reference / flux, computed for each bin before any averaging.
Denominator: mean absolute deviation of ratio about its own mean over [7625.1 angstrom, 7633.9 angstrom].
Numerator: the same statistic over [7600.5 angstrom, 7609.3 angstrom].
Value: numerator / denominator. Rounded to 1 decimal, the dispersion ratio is 1.3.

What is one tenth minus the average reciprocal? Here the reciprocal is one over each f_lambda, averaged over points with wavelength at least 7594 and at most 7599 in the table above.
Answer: -0.204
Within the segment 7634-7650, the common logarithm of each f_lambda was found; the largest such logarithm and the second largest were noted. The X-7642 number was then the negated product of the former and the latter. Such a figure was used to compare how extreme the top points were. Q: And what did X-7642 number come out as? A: -0.267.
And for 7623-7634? -0.258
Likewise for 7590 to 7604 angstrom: -0.271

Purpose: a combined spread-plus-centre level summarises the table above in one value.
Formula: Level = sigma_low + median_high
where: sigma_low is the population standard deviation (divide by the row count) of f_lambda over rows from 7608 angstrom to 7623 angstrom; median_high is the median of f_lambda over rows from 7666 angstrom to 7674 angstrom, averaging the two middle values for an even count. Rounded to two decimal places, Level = 3.21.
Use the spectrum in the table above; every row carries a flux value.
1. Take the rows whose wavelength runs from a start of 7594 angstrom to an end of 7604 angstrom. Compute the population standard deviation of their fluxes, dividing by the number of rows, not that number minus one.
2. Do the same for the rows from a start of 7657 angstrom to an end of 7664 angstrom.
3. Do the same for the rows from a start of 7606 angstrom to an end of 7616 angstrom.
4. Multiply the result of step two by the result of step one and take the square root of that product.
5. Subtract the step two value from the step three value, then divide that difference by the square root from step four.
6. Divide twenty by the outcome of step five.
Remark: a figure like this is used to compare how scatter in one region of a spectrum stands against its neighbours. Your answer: 26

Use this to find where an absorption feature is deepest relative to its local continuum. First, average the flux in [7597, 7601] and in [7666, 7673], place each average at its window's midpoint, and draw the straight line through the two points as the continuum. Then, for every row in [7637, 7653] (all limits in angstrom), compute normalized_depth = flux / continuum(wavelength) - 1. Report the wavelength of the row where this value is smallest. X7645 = 7638.26 angstrom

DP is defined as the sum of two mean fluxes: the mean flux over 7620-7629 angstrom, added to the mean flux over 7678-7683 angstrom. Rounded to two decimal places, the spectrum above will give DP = 6.27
